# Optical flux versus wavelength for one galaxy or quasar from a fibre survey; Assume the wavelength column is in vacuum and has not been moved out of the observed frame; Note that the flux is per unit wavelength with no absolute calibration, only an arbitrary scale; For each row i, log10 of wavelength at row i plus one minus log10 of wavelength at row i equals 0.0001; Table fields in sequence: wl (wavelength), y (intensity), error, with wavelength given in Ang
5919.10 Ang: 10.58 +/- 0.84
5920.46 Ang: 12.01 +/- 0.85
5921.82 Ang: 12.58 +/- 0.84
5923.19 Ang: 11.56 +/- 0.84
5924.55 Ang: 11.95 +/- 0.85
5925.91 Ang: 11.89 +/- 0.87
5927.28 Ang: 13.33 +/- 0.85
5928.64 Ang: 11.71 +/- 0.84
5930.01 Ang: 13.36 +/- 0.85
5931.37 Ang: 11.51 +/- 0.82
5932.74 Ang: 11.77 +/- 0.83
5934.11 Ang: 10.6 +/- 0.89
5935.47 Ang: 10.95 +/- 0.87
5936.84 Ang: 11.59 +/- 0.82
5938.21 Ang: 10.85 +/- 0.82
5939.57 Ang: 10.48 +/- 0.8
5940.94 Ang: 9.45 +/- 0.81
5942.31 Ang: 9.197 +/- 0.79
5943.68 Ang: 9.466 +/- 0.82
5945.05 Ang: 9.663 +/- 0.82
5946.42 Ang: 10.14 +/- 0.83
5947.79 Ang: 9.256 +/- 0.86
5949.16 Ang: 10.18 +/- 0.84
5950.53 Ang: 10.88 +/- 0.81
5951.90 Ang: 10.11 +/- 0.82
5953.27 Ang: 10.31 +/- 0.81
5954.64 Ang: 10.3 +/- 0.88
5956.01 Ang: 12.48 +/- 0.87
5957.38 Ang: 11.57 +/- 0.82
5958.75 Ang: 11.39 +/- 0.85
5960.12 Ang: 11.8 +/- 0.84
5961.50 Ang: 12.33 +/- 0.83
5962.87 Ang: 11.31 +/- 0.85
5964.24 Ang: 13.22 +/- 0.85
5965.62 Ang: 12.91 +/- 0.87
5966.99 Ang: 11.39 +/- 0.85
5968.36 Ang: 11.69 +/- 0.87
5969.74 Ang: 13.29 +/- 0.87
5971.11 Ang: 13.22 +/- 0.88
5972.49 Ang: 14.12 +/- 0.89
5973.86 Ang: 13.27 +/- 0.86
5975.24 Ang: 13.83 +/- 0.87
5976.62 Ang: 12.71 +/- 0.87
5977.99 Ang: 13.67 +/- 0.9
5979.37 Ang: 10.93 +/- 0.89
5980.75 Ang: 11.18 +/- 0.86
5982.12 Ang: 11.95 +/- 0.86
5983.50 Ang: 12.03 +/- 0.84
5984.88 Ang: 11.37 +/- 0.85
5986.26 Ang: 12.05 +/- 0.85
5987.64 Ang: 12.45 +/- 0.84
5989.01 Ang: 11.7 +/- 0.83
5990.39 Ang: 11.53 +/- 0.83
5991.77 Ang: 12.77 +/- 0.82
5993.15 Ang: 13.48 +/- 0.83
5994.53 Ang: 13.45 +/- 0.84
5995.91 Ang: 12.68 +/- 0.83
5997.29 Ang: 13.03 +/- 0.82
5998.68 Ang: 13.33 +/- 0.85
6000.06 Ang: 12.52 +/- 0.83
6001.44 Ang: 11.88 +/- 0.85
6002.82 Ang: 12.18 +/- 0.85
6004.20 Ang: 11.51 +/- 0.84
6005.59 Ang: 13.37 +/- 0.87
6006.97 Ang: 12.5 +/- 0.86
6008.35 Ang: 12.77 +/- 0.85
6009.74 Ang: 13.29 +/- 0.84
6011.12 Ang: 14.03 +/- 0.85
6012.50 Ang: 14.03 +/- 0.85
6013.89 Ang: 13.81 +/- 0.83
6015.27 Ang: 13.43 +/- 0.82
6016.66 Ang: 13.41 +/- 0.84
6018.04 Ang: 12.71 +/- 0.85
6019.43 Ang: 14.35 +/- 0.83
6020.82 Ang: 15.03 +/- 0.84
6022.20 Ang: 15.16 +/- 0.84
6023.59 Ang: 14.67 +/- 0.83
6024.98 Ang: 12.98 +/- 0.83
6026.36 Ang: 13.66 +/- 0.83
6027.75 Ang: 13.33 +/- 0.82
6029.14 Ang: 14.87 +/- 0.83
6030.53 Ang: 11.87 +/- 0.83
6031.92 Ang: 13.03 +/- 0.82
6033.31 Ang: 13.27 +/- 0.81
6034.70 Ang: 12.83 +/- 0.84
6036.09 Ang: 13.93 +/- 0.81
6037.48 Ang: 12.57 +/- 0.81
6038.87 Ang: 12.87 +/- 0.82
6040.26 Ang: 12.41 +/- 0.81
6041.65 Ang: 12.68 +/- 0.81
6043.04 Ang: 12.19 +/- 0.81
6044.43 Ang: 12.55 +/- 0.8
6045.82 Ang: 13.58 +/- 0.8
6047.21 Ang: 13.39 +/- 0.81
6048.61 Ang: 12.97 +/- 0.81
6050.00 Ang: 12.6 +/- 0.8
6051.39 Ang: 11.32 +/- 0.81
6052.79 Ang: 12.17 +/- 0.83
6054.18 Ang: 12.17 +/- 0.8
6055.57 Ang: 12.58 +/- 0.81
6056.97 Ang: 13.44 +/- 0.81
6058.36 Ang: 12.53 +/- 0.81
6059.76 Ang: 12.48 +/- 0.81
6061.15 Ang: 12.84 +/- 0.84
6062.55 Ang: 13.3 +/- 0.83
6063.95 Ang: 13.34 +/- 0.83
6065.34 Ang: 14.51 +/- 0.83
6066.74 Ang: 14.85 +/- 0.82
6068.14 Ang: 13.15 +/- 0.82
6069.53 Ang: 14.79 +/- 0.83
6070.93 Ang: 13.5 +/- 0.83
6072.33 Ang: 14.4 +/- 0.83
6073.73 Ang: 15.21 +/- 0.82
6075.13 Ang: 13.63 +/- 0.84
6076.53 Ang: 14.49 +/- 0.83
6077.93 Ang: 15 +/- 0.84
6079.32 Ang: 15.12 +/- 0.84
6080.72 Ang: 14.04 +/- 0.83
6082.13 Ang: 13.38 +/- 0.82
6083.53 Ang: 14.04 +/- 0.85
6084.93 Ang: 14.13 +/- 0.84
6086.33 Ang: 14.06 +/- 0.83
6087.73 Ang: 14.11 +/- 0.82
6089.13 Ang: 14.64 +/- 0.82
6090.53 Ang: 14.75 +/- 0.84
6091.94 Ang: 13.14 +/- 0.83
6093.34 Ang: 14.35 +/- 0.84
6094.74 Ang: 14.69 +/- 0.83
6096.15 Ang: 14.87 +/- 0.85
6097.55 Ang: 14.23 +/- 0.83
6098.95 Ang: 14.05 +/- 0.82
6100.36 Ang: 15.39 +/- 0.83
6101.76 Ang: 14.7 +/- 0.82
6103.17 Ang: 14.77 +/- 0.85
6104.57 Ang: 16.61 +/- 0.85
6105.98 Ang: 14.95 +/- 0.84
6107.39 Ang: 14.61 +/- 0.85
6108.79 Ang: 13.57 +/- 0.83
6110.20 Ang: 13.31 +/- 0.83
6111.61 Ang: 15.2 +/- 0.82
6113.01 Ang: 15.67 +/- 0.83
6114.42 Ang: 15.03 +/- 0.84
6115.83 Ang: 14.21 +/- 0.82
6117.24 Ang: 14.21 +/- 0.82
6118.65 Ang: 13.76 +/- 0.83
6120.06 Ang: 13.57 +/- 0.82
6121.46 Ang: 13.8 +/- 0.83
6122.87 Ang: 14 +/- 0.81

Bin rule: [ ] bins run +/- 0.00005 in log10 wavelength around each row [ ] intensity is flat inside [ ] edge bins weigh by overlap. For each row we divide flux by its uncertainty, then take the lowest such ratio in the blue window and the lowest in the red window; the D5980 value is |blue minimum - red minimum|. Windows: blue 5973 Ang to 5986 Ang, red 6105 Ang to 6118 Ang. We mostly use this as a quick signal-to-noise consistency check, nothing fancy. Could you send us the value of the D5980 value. 3.8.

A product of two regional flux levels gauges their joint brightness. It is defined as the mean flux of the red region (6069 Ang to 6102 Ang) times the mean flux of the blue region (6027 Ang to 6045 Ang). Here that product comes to 186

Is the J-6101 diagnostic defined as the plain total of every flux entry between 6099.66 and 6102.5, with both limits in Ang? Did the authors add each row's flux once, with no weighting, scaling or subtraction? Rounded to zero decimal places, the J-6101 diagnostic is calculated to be 30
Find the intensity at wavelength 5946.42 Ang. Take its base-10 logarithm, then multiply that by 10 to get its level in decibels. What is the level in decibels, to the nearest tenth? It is 10.1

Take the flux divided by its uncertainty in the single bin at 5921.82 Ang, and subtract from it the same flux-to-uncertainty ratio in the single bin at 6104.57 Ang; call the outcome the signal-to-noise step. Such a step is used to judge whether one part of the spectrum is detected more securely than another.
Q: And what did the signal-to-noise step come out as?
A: -5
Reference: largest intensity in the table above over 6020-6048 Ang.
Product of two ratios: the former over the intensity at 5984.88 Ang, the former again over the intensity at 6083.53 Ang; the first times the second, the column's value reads 1.44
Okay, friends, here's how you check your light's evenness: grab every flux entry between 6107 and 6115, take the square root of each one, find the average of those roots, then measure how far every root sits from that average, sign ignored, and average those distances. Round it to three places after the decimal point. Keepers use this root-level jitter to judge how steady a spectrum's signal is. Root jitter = 0.099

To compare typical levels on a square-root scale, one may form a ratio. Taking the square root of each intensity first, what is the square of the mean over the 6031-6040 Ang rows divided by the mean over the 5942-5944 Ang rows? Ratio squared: 1.40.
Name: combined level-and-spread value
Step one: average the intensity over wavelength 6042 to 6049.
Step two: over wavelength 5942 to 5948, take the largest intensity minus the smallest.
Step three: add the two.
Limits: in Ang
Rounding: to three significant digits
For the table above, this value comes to 13.9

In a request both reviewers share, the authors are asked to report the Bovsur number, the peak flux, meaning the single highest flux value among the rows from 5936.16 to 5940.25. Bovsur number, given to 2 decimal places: 11.59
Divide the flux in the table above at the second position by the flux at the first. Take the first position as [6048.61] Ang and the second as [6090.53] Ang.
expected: 1.14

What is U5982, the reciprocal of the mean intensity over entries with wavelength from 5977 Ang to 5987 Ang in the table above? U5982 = 0.084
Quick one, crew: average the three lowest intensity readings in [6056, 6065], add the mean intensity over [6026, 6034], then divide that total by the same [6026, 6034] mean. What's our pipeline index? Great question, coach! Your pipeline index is 1.95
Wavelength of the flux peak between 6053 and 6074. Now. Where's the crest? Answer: 6073.73 Ang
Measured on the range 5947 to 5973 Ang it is 5972.49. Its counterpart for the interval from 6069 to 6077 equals 6073.73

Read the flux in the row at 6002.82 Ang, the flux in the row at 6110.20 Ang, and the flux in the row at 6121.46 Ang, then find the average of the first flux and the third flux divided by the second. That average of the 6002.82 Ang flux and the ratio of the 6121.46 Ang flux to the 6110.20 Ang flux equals 6.61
